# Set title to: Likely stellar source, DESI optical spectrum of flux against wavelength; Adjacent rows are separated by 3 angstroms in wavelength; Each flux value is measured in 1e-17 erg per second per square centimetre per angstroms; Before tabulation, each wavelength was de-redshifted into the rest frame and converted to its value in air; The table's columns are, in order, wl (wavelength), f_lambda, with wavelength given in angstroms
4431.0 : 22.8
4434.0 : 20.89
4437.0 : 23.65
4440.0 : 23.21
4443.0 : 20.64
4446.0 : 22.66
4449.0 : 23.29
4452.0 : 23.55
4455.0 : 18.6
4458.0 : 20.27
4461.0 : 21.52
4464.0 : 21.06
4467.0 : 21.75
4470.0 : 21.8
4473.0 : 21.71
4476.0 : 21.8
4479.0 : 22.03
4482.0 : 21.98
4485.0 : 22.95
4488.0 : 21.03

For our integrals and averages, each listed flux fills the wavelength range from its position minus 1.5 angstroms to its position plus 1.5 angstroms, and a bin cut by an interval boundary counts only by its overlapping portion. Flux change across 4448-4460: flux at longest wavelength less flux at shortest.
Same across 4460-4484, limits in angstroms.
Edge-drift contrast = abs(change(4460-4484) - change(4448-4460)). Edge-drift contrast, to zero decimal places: 3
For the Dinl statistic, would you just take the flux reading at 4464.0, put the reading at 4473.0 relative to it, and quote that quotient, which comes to 1.03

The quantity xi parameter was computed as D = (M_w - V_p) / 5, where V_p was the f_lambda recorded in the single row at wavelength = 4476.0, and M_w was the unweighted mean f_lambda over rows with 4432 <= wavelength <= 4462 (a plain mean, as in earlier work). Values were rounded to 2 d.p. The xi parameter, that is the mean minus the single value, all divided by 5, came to 0.01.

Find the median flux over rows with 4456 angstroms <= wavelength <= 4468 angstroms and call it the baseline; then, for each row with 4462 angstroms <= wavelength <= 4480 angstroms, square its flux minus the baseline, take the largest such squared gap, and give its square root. 0.74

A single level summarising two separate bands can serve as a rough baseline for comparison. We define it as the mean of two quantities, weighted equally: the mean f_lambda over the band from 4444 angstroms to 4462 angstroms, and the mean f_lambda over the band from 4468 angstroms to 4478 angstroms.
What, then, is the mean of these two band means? 21.7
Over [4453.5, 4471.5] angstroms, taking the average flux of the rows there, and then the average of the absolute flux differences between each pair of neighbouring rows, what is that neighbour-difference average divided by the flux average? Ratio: 0.04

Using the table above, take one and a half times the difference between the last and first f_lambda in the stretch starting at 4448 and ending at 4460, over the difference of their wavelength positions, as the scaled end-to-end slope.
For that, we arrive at -0.503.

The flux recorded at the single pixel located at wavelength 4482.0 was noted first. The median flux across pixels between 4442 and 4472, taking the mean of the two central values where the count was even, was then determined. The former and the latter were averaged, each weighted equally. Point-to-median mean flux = 21.8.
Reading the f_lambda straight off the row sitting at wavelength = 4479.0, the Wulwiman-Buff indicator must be 22.03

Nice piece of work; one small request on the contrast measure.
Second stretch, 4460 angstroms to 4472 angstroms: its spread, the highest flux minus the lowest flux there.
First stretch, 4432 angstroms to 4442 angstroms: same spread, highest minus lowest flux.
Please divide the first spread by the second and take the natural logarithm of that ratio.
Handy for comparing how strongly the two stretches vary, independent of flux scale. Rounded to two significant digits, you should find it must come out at 1.3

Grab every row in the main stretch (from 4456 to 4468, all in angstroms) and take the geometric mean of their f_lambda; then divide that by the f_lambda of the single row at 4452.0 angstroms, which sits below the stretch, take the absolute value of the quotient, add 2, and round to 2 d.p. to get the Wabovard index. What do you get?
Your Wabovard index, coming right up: 2.90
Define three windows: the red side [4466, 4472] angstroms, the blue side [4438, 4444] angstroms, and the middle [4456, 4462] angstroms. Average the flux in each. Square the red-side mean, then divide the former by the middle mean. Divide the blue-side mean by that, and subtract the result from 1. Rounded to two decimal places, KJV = 0.03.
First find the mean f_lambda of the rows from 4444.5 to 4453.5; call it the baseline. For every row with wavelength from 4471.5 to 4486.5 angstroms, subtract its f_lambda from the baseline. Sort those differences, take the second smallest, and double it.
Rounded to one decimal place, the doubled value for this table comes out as 2.3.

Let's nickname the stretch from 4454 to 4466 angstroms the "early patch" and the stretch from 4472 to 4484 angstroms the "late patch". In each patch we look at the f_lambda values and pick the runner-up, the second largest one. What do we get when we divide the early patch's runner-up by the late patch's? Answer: 0.96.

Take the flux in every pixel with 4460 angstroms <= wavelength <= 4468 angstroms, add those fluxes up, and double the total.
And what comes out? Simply 129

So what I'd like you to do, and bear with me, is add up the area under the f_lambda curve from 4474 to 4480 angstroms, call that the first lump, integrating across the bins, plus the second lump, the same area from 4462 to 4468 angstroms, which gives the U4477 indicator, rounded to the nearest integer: 260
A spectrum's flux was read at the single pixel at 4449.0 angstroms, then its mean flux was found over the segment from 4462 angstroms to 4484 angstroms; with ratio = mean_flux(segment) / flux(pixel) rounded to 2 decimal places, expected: 0.93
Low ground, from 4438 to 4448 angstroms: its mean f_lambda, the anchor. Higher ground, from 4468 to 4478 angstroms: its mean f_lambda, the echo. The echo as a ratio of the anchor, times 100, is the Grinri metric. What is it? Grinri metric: 98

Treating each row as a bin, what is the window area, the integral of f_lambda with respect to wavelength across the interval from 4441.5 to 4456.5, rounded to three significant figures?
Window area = 326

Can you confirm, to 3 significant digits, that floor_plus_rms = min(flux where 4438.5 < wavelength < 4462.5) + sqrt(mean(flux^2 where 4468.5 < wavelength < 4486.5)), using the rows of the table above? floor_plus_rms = 40.6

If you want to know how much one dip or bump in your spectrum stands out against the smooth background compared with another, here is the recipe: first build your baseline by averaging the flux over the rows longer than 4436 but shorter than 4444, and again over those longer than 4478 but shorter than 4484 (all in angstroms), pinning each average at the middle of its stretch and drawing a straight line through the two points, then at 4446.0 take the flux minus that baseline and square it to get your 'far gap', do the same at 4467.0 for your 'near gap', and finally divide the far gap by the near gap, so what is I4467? 0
